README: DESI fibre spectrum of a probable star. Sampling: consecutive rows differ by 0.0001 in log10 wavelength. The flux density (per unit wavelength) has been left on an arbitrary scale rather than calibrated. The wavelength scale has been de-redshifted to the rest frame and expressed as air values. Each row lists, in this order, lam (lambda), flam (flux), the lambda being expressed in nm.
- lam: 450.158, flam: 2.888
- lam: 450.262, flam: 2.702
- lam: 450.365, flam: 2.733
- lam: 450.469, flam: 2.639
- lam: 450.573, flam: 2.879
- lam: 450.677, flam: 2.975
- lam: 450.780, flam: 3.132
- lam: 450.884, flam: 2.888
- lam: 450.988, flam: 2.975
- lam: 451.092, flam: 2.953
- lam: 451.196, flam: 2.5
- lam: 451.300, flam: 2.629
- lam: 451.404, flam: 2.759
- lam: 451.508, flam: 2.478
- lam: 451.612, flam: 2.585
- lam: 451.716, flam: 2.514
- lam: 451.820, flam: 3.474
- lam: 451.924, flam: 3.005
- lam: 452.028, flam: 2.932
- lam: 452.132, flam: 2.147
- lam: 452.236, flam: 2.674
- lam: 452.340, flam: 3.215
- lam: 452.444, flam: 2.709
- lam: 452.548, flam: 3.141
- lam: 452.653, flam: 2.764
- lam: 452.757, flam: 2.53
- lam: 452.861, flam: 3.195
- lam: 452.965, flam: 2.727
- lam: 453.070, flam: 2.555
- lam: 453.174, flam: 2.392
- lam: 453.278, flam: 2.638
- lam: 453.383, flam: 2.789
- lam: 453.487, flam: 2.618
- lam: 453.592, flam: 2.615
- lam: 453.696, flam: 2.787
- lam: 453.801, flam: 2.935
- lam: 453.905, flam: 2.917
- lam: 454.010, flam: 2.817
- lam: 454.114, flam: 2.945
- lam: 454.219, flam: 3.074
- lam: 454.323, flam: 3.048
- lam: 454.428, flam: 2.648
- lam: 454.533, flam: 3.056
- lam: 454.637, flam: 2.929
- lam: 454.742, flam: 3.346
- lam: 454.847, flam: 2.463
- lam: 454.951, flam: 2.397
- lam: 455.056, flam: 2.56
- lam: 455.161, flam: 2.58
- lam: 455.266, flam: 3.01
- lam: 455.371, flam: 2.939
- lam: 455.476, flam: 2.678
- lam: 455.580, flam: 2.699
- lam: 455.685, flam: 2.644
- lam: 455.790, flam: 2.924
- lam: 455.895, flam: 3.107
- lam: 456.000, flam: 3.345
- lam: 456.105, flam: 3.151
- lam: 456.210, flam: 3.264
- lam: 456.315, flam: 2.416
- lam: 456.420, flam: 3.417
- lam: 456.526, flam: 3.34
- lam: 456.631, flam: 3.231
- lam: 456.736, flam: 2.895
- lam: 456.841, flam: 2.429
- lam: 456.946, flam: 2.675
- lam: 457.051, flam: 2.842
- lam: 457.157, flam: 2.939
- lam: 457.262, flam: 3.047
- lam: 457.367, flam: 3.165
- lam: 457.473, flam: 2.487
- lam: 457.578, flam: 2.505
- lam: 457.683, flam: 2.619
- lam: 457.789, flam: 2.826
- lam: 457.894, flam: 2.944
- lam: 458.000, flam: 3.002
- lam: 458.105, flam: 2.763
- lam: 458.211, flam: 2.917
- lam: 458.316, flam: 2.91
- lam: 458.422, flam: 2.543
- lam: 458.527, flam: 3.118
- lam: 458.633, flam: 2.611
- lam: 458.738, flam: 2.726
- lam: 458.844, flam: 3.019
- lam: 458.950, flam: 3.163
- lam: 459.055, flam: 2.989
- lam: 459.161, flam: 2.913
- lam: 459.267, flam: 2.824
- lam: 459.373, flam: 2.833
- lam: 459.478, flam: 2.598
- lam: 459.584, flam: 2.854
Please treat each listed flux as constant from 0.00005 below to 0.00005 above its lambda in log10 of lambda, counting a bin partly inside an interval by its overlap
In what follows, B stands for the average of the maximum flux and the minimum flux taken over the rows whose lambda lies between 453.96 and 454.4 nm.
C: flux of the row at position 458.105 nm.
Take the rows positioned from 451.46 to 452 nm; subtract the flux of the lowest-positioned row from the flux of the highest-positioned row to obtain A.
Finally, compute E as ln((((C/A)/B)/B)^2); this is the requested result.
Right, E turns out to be -1.0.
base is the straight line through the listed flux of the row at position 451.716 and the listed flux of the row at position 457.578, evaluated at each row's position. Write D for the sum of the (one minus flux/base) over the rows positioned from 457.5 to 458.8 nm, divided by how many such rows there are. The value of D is -0.114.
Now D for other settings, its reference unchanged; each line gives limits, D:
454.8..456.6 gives -0.148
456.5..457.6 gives -0.145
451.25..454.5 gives -0.108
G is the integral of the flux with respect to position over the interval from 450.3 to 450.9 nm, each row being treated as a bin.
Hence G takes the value 1.7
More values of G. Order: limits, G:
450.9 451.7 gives 2.2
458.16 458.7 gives 1.5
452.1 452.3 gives 0.5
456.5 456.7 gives 0.7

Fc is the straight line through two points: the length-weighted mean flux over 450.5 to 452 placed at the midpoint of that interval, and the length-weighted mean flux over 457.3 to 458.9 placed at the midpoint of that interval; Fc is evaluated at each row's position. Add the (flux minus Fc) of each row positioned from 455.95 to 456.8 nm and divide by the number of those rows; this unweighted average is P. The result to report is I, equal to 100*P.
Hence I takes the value 31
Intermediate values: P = 0.31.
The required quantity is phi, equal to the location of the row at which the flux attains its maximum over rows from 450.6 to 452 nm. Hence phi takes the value 451.820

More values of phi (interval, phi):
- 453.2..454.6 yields 454.219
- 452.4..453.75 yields 452.861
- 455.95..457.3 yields 456.420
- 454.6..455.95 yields 454.742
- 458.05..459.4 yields 458.950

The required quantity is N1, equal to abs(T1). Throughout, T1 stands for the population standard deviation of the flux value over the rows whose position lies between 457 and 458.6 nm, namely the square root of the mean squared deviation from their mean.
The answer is 0.210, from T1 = 0.21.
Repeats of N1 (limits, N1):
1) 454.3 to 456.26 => 0.288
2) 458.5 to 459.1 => 0.202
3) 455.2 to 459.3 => 0.259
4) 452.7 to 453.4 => 0.240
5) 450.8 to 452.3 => 0.309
